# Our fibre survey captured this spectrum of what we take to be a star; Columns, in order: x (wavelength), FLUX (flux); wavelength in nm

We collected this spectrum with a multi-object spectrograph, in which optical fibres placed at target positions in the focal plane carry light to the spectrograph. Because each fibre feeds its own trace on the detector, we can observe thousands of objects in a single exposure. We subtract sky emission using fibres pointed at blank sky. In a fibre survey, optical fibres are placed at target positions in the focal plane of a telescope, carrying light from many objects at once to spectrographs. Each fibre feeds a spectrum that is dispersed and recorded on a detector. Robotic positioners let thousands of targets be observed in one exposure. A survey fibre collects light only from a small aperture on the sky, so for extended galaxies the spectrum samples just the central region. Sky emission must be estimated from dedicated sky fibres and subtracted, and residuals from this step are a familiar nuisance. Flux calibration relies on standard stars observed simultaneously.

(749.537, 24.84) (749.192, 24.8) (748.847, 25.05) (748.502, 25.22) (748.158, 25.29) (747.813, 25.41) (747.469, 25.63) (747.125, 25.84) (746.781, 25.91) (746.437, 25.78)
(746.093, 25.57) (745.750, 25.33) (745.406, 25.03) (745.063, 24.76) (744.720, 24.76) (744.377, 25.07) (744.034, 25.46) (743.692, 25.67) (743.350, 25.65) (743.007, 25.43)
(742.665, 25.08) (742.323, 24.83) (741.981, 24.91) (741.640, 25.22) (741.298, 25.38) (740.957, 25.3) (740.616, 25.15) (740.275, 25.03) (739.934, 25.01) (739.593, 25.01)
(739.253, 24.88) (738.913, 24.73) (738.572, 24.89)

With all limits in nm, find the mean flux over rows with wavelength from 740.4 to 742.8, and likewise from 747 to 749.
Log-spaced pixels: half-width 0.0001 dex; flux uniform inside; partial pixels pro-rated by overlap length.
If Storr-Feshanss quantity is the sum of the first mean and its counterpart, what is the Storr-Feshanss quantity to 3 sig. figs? 50.5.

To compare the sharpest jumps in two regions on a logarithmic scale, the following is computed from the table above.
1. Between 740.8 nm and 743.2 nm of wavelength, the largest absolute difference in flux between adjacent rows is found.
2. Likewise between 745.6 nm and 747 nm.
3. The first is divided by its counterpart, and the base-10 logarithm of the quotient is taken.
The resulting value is 0.16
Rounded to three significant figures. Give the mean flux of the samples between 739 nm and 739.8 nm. 24.9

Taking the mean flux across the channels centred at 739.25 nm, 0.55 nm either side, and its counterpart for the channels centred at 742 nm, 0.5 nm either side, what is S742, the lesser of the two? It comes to 24.87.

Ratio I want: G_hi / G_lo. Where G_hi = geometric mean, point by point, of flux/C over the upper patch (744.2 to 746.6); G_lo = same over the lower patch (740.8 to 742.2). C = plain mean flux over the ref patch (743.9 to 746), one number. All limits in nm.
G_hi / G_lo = 1.00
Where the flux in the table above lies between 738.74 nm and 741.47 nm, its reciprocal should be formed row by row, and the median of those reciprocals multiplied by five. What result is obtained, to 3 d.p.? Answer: 0.200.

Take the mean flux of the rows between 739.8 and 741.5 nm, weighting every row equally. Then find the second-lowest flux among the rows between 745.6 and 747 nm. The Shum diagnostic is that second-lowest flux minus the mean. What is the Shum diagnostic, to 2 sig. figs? 0.40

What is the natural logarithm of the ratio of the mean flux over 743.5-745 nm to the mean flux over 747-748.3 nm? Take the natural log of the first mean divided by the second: -0.012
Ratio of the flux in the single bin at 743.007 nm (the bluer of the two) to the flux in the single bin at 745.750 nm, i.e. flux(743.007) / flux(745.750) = 1.004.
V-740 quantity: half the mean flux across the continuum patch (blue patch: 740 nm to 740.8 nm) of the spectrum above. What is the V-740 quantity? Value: 12.5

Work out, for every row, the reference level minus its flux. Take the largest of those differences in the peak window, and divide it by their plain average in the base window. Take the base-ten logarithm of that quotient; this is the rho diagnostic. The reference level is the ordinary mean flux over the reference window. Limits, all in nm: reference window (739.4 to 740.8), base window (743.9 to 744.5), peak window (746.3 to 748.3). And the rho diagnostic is 0.0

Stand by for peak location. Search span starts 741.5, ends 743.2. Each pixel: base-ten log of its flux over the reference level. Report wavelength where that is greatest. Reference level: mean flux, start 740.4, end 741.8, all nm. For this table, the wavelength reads 743.007 nm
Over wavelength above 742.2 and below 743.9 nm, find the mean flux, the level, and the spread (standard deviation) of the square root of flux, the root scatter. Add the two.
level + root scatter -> 25.4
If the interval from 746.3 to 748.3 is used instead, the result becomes 25.7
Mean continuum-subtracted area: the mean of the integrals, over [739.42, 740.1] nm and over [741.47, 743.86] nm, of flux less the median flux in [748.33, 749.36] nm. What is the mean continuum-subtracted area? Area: 0.23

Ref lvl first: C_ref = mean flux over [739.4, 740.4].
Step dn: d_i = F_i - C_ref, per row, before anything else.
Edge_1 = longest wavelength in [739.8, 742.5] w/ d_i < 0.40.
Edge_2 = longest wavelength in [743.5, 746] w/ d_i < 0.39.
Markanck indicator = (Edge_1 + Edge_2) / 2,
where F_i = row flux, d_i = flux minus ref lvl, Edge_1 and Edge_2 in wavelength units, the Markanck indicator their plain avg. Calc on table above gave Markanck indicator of 744.04 nm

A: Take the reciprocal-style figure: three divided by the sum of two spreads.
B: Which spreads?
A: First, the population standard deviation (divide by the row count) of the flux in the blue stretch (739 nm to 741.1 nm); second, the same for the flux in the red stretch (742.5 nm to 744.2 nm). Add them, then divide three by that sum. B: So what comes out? 8.7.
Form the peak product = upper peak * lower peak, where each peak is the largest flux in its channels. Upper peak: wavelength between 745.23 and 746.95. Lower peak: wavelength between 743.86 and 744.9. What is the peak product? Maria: 660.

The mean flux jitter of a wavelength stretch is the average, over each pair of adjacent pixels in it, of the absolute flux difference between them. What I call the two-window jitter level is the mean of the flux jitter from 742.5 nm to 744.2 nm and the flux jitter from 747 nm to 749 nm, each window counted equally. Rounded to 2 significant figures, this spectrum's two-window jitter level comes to 0.18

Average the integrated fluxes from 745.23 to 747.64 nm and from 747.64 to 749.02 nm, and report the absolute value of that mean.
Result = 48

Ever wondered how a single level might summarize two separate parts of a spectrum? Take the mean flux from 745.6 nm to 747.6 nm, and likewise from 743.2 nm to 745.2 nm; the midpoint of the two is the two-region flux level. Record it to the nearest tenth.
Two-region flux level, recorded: 25.5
